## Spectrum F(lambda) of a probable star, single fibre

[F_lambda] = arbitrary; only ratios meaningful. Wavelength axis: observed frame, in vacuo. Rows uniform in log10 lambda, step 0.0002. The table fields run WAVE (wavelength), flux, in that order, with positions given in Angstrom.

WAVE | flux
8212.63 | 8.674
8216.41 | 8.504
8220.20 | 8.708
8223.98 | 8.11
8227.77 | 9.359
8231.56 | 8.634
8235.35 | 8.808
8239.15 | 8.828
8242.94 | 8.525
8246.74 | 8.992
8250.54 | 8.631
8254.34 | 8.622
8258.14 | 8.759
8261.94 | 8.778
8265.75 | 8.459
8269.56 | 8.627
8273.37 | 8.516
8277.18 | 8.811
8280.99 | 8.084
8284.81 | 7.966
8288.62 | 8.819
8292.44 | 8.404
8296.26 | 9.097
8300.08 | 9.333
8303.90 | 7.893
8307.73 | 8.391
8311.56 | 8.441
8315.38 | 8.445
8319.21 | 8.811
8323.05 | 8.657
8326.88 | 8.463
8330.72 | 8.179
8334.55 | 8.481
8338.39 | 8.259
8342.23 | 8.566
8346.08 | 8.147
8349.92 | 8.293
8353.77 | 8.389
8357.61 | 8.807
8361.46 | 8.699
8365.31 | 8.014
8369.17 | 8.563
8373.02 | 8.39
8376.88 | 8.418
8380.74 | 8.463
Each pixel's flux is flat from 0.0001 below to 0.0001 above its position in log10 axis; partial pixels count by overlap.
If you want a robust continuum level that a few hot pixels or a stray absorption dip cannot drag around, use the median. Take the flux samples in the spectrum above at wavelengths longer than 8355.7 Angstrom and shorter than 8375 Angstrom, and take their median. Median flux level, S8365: 8.56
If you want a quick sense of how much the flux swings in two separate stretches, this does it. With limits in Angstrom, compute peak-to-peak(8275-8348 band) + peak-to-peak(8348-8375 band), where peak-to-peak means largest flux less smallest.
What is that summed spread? 2.23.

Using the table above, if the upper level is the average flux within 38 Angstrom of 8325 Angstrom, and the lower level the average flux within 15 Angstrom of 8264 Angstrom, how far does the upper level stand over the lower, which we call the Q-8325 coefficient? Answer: -0.12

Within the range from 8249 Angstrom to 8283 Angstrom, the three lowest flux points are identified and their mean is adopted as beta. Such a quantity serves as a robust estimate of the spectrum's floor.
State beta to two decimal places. 8.35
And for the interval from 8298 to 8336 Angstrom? 8.15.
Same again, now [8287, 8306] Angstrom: 8.37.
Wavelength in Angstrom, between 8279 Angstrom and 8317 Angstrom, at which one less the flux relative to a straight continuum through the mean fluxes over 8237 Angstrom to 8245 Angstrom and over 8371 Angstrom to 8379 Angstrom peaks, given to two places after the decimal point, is 8303.90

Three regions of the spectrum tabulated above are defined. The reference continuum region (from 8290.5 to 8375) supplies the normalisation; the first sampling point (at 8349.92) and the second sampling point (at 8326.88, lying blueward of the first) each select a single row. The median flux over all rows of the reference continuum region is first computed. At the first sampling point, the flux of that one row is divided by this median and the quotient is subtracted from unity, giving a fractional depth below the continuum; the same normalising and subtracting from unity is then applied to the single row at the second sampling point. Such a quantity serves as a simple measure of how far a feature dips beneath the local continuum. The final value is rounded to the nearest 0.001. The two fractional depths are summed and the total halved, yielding 0.008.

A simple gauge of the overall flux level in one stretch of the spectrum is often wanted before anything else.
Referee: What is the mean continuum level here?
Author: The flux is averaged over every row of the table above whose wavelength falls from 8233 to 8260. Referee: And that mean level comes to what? 8.74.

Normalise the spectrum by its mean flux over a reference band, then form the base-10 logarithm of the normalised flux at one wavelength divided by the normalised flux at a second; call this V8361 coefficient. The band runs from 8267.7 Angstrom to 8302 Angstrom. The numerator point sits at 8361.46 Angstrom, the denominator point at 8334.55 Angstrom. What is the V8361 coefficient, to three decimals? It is 0.011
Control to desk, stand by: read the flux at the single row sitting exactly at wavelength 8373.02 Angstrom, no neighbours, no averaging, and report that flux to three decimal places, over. 8.390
